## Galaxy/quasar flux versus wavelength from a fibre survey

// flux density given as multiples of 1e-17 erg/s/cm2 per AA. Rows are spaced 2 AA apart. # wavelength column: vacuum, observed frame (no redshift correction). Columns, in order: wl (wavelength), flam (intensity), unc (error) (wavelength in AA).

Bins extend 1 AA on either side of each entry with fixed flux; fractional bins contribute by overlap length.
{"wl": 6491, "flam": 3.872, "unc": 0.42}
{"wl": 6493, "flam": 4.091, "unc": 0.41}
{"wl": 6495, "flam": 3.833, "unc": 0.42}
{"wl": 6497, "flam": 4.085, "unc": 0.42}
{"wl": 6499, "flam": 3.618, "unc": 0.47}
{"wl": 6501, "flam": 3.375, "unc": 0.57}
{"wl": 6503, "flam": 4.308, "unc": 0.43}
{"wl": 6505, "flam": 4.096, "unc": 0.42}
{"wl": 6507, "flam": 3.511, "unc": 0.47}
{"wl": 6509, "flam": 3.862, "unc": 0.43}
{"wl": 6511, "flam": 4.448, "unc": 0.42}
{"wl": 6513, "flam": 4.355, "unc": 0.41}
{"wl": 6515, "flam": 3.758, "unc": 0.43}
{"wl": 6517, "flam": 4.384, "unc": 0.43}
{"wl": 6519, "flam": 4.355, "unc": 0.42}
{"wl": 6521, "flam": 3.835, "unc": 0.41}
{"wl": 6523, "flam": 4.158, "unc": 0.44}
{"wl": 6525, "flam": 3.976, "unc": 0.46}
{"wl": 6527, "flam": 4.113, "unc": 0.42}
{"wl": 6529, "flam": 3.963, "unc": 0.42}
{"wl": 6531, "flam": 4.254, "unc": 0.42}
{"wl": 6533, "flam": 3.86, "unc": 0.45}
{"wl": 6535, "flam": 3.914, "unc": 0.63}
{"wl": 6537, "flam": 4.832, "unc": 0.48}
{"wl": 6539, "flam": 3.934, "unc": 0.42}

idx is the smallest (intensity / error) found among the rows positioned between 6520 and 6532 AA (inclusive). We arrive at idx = 8.6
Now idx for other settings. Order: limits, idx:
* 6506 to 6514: 7.5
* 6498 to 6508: 5.9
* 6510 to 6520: 8.7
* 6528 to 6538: 6.2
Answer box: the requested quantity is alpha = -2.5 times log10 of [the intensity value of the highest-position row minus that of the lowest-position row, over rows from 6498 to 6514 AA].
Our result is 0.3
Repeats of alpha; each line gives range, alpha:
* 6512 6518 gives 3.8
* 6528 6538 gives 0.2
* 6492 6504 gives 1.7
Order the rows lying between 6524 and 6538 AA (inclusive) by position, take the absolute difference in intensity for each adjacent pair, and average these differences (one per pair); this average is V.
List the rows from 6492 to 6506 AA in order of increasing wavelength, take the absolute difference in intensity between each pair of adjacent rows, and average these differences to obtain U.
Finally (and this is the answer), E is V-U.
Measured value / -0.07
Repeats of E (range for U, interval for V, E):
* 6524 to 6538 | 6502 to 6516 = 0.08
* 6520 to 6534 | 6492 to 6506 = 0.15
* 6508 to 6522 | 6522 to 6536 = -0.21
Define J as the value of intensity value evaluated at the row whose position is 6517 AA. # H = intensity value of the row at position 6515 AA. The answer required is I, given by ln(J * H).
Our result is 2.80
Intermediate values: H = 3.758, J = 4.384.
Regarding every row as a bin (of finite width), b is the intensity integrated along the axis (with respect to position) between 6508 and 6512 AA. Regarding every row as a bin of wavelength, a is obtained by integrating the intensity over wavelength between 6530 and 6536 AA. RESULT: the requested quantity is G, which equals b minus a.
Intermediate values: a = 24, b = 17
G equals -7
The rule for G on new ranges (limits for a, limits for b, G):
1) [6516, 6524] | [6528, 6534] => -9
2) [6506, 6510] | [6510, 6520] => 28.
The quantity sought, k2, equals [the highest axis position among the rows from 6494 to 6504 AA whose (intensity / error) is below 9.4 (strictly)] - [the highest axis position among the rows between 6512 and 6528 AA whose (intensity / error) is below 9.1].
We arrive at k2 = -24 AA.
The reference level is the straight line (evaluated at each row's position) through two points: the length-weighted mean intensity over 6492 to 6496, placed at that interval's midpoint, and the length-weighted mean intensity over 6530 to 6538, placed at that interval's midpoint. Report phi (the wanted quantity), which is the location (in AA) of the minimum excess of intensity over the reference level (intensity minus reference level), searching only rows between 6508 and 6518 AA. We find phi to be 6515 AA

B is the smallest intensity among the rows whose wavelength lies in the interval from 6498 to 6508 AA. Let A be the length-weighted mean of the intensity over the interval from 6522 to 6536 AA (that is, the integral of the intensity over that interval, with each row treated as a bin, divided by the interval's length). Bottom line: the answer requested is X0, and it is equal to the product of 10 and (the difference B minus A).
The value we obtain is -6.6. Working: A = 4.03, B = 3.375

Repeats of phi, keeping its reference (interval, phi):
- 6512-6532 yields 6515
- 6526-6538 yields 6533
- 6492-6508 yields 6501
